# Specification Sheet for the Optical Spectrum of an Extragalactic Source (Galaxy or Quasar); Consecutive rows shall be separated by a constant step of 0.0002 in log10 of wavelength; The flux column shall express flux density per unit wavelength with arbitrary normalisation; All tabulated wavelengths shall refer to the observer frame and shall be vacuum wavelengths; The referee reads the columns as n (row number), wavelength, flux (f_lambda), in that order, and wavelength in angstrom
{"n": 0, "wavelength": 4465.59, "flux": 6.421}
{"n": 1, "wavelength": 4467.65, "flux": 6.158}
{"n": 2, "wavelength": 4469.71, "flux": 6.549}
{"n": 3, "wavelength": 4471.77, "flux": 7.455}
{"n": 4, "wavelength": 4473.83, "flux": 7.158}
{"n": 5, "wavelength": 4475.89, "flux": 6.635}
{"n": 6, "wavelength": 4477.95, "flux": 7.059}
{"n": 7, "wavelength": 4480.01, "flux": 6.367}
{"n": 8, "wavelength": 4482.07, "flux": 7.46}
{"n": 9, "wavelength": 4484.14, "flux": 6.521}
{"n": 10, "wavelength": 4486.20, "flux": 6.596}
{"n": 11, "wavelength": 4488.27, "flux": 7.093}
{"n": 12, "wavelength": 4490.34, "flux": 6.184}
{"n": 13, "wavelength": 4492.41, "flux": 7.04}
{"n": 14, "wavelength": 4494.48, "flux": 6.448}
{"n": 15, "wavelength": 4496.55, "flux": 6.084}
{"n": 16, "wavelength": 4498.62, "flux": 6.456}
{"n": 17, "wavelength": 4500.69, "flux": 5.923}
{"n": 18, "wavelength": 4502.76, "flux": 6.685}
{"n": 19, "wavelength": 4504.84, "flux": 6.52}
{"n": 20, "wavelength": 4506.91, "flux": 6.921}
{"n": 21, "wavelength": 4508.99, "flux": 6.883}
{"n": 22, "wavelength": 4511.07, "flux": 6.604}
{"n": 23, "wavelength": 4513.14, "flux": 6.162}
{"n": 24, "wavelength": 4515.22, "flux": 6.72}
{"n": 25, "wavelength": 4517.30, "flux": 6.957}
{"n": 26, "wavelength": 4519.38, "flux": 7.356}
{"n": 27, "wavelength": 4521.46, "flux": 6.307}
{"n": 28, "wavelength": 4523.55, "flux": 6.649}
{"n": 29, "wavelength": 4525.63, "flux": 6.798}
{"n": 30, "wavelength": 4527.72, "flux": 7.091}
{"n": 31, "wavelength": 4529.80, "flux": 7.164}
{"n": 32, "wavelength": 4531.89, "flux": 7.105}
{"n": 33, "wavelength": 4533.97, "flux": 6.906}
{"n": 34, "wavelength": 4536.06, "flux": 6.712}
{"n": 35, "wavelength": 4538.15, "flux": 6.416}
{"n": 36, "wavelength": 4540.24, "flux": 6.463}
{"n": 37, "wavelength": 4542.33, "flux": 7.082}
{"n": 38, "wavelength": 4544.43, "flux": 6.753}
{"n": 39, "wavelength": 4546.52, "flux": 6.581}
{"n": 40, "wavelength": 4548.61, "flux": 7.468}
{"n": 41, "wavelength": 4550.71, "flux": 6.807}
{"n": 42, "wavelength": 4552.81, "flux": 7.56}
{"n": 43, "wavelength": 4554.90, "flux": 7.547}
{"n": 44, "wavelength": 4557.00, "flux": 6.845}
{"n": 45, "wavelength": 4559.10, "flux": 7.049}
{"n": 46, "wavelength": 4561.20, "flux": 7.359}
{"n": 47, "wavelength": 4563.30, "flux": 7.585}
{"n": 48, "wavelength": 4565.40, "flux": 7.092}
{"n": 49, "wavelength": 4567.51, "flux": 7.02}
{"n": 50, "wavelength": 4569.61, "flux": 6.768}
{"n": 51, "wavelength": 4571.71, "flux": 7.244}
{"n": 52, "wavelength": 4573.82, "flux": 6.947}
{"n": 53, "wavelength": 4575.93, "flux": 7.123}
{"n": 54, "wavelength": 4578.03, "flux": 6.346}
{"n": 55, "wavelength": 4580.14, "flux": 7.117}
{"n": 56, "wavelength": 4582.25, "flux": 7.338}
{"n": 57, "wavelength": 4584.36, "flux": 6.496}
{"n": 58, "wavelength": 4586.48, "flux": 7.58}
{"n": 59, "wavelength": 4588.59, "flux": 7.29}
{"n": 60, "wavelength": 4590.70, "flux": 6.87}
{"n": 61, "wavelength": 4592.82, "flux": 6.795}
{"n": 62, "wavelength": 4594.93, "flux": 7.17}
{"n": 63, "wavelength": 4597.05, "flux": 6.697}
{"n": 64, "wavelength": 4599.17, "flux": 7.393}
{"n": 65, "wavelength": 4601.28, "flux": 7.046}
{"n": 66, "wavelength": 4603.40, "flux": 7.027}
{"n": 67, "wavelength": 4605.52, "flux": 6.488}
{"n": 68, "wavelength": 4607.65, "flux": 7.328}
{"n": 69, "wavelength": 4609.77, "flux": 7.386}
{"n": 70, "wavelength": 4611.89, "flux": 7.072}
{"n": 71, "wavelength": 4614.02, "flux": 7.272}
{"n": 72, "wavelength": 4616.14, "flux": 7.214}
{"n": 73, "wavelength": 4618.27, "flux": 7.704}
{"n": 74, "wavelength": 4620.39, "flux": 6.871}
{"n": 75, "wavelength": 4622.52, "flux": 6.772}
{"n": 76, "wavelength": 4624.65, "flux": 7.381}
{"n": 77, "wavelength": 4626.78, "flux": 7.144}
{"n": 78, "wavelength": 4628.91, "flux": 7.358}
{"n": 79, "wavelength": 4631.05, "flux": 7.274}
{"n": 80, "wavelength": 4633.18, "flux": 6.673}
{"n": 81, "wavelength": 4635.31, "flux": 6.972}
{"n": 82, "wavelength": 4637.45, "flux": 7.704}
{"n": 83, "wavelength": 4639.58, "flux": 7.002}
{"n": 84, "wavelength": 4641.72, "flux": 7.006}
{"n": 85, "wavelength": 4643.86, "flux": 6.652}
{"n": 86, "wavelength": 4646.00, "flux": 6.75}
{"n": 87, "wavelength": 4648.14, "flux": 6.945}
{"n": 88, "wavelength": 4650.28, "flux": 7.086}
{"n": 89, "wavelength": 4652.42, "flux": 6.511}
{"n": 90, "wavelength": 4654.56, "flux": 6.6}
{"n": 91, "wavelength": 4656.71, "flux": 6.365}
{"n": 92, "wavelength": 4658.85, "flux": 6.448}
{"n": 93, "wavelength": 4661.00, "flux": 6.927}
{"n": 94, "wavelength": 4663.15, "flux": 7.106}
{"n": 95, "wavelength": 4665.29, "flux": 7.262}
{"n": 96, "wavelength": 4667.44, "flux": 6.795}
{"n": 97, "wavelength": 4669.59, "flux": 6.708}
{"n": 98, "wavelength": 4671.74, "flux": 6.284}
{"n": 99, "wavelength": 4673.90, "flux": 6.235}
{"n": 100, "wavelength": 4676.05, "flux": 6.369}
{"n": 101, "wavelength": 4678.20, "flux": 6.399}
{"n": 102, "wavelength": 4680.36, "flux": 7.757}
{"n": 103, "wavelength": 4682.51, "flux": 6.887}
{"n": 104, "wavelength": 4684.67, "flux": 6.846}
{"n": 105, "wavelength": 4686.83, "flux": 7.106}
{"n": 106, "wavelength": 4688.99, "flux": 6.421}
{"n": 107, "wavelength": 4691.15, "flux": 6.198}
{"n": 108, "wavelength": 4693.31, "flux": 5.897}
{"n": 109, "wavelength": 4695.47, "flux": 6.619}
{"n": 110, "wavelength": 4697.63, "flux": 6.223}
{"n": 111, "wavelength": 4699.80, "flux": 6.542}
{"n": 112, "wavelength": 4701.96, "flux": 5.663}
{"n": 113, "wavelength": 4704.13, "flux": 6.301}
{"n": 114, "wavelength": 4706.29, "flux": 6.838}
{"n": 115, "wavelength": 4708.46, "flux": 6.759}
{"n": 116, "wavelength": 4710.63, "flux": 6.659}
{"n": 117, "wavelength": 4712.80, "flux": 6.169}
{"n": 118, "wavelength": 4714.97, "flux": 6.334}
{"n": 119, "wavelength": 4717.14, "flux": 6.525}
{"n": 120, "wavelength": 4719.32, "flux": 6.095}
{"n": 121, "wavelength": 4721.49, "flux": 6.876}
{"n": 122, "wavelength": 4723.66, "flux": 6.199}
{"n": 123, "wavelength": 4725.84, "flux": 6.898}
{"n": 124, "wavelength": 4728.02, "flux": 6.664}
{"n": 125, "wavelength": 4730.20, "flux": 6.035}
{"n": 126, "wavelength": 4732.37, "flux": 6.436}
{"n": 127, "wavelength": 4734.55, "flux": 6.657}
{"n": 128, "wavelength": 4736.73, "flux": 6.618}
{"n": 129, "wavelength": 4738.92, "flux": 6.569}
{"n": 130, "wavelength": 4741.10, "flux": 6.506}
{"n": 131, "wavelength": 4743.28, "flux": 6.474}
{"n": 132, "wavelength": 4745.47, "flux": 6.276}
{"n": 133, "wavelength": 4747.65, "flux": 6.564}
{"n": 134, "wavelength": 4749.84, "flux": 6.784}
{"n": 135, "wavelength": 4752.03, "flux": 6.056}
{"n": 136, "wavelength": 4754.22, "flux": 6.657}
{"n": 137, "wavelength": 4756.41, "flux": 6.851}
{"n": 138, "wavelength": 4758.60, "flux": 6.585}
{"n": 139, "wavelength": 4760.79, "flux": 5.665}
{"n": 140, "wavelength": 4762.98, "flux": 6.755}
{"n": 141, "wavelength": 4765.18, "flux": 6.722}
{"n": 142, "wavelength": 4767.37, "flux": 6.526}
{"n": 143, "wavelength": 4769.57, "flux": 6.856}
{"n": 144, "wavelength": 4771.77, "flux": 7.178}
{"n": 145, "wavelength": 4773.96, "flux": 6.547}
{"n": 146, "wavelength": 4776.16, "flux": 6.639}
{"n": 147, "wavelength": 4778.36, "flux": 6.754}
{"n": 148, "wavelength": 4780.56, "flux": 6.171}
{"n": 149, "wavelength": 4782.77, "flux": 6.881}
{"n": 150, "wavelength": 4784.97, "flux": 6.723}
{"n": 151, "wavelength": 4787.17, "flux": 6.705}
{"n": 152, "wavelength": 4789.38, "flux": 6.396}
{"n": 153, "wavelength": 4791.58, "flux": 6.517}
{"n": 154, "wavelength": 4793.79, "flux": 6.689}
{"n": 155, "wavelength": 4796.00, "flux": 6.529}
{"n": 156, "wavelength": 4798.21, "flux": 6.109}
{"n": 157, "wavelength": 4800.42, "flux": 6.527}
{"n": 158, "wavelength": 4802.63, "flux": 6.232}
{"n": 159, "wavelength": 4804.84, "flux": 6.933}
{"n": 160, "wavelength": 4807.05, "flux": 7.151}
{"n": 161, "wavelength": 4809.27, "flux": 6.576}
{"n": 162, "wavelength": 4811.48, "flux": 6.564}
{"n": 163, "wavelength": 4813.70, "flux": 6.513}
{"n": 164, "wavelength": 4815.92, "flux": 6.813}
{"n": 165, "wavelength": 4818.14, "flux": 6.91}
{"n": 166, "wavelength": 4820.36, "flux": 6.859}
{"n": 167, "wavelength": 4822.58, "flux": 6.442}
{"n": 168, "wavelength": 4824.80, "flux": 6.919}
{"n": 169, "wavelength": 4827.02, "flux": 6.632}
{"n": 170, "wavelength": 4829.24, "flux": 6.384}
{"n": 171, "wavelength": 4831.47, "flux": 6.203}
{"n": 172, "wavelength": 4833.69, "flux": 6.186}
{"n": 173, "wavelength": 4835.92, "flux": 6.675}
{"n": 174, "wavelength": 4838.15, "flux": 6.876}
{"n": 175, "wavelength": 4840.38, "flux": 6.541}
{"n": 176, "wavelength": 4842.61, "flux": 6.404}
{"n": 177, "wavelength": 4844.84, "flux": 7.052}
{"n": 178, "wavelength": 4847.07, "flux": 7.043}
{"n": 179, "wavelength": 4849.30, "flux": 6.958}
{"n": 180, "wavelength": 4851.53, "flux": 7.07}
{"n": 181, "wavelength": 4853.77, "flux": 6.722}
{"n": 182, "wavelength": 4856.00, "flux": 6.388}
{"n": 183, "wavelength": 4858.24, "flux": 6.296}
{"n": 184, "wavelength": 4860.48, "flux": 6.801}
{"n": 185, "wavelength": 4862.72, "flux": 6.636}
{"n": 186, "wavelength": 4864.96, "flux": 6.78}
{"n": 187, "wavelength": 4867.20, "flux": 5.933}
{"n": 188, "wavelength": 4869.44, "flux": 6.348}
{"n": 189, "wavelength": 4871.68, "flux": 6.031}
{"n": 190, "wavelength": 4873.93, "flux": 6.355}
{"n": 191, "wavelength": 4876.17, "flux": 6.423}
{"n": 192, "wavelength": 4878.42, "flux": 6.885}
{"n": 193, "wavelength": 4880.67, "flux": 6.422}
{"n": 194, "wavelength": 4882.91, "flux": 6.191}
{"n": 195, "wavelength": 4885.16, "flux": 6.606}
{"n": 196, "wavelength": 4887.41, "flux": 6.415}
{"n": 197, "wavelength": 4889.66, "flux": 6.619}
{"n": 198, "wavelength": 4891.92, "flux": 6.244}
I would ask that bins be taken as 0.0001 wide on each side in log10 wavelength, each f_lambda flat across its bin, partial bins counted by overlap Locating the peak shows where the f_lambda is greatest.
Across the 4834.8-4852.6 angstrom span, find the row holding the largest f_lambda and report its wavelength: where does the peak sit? 4851.53 angstrom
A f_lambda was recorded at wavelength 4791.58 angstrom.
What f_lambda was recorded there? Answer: 6.517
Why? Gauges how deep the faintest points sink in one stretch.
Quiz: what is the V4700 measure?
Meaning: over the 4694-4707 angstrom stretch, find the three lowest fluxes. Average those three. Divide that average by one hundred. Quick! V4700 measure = 0.061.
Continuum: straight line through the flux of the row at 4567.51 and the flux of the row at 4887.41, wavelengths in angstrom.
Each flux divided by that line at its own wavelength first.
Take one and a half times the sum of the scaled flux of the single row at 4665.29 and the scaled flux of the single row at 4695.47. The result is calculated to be 3.06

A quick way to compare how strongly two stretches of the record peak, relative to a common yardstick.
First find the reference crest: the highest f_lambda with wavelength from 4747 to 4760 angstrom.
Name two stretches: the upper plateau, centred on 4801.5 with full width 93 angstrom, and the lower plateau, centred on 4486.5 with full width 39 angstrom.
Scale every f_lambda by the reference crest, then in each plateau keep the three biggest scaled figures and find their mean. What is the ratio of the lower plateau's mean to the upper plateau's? 1.03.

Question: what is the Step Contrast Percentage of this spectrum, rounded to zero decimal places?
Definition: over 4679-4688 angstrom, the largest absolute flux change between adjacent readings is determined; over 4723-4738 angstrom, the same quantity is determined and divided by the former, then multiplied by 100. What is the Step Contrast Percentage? 80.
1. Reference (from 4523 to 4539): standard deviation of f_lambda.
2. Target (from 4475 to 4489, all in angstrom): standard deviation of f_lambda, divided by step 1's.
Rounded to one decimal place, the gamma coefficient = 1.5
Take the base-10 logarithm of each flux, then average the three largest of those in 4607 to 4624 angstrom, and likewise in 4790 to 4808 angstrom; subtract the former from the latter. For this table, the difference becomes -0.033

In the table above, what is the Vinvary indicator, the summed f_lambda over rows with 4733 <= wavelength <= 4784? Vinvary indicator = 151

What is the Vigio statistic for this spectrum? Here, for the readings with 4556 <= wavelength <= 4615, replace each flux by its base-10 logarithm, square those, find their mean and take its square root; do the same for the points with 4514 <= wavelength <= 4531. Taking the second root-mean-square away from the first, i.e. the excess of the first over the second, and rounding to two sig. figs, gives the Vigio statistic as 0.011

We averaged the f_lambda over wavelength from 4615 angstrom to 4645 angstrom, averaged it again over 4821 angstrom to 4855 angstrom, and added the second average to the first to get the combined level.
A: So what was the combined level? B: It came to 13.80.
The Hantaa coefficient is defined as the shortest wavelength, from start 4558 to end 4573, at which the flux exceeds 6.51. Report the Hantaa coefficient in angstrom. 4559.10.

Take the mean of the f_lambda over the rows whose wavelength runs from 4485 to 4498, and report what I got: 6.57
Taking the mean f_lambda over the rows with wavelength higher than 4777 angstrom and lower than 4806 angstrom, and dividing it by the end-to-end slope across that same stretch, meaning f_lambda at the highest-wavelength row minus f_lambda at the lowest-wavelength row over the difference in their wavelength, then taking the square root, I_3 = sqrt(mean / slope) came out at 31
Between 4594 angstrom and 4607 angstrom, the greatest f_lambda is 7.393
